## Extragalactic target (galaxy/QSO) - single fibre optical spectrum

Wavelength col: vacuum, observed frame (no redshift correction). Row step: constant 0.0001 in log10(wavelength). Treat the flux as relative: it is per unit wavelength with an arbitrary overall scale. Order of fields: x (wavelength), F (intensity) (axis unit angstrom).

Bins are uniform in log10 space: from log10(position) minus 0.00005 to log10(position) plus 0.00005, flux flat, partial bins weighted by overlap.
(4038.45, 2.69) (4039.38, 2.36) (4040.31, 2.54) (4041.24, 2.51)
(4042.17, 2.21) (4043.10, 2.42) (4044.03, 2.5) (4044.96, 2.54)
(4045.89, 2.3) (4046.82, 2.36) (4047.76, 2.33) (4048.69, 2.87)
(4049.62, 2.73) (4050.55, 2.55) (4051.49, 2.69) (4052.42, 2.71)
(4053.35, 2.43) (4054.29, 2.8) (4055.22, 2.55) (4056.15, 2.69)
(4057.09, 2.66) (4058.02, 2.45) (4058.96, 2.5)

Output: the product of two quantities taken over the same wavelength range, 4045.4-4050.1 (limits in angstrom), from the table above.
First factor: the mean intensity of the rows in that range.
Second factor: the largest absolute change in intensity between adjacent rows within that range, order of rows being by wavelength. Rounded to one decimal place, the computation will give 1.4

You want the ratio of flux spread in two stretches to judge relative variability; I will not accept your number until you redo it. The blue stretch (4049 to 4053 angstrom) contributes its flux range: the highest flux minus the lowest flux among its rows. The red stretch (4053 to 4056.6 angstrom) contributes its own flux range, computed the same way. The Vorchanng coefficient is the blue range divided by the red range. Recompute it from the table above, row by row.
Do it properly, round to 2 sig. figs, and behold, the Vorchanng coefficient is 0.49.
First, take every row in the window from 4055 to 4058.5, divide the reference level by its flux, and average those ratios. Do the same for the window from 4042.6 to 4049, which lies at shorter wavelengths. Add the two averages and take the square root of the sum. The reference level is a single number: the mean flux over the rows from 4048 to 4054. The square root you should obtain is 1.45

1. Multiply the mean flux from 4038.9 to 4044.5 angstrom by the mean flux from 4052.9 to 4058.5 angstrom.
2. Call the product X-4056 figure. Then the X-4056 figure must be 6.3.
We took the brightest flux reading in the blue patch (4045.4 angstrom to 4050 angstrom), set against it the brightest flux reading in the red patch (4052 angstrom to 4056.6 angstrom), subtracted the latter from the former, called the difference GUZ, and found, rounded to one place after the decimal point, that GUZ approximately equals 0.1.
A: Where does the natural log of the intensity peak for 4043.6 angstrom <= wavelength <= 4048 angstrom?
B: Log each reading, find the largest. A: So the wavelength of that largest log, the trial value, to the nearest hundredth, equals 4044.96 angstrom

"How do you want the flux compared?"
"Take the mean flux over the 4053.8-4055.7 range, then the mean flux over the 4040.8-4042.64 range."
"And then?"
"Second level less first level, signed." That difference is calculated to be -0.31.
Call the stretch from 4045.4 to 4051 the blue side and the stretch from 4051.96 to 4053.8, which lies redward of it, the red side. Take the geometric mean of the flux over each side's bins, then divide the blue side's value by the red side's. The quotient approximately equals 0.980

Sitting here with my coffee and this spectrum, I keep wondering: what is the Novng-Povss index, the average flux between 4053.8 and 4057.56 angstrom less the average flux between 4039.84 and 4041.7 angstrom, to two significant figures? 0.15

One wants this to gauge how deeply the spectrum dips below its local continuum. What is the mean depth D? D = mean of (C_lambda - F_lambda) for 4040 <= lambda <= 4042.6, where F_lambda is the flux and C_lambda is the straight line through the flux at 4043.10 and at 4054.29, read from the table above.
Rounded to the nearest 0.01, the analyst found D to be -0.06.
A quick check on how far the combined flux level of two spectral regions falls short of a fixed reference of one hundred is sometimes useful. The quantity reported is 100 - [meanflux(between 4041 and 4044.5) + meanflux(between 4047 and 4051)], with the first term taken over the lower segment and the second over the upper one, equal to 95.0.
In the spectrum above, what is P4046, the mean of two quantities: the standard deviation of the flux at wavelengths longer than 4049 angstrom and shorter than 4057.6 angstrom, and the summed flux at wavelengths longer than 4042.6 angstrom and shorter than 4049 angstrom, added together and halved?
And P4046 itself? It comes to 8.7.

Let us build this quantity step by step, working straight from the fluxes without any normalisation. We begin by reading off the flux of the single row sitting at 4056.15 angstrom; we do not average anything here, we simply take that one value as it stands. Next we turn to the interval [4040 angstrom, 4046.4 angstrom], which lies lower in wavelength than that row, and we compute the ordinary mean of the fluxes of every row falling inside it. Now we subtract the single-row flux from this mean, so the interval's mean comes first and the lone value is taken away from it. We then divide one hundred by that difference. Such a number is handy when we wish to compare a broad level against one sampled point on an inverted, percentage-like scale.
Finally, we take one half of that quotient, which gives -193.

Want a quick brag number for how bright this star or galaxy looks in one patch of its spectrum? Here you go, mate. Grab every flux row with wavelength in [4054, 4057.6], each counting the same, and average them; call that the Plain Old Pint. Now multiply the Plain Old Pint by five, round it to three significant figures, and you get 13.4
